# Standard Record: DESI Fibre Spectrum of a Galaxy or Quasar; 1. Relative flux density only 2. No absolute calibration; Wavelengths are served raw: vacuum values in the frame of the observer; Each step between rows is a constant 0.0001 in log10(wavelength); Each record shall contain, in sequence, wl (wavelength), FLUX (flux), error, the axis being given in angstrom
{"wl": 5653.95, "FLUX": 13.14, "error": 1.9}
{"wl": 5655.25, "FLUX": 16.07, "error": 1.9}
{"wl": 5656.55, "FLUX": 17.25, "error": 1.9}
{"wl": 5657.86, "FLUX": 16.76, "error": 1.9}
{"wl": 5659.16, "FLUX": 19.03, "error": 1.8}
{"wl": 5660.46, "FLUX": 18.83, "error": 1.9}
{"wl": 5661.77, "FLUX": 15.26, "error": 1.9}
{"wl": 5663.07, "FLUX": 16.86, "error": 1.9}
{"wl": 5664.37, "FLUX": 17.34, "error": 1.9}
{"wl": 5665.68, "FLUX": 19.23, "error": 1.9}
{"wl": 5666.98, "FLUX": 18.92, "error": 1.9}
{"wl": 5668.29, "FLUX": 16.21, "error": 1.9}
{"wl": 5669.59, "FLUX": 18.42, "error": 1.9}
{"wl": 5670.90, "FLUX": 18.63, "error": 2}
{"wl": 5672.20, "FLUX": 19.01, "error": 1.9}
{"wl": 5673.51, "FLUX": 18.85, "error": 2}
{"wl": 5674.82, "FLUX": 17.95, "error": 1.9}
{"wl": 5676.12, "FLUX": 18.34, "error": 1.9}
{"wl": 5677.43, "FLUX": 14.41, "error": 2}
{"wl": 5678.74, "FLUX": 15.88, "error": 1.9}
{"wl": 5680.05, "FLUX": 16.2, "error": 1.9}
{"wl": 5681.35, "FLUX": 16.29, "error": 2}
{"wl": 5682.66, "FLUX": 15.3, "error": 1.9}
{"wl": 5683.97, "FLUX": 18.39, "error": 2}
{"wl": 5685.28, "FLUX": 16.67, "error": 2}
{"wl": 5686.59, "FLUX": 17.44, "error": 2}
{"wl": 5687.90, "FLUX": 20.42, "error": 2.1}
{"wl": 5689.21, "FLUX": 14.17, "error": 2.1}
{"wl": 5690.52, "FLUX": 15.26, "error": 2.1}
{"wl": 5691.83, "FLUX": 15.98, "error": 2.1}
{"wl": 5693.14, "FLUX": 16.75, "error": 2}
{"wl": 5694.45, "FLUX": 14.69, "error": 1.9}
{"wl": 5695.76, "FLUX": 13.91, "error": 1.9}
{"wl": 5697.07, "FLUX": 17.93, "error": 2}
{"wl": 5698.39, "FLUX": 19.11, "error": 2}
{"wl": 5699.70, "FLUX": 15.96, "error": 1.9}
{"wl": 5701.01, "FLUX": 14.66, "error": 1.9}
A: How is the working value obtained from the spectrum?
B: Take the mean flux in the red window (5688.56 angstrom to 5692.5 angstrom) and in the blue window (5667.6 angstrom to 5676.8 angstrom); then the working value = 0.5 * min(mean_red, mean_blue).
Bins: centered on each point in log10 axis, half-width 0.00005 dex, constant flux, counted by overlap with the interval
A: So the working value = 7.6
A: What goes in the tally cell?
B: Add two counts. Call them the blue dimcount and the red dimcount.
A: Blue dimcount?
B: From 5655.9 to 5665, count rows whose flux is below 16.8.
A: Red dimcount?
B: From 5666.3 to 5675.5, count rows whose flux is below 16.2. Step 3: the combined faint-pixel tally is 2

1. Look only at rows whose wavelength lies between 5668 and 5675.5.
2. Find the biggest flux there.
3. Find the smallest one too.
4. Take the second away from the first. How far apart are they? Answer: 2.8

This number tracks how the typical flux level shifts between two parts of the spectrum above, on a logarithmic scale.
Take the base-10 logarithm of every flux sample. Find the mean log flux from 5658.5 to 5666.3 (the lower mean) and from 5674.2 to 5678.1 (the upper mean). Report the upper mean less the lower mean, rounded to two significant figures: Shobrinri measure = -0.023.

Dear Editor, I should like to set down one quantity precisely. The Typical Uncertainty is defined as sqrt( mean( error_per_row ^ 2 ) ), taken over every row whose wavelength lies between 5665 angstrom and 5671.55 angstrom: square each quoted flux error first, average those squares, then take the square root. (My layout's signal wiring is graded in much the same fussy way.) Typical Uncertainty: 1.92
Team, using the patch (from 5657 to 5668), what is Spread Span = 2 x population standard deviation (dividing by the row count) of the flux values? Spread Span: 2.7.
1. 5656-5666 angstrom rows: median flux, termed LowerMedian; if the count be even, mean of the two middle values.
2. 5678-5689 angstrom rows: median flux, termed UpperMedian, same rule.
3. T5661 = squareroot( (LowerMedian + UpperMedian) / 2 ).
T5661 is 4.11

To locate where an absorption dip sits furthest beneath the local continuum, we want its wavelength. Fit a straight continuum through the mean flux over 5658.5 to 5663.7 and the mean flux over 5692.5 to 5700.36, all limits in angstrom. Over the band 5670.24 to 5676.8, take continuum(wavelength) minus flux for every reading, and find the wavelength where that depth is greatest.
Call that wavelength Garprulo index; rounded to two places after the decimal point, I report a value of 5674.82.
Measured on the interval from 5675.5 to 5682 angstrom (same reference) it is 5677.43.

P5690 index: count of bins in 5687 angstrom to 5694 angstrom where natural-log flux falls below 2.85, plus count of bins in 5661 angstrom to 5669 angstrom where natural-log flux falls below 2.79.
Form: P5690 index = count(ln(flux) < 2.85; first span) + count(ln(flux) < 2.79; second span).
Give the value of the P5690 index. 6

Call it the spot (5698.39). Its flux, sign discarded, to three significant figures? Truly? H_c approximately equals 19.1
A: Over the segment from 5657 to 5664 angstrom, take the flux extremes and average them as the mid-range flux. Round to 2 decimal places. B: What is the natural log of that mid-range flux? 2.84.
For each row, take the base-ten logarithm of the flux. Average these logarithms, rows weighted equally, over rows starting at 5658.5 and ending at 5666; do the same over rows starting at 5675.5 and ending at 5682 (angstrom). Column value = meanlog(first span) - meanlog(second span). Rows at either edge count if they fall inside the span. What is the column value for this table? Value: 0.04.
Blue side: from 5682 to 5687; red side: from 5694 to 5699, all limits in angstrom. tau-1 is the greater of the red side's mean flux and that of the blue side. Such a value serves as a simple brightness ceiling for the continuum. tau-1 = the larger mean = 16.9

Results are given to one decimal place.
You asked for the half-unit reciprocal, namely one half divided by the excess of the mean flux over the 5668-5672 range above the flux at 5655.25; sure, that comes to 0.3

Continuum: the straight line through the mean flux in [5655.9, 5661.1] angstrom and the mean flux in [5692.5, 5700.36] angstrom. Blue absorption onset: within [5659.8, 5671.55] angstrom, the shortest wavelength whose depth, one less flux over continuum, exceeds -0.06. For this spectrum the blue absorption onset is 5660.46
